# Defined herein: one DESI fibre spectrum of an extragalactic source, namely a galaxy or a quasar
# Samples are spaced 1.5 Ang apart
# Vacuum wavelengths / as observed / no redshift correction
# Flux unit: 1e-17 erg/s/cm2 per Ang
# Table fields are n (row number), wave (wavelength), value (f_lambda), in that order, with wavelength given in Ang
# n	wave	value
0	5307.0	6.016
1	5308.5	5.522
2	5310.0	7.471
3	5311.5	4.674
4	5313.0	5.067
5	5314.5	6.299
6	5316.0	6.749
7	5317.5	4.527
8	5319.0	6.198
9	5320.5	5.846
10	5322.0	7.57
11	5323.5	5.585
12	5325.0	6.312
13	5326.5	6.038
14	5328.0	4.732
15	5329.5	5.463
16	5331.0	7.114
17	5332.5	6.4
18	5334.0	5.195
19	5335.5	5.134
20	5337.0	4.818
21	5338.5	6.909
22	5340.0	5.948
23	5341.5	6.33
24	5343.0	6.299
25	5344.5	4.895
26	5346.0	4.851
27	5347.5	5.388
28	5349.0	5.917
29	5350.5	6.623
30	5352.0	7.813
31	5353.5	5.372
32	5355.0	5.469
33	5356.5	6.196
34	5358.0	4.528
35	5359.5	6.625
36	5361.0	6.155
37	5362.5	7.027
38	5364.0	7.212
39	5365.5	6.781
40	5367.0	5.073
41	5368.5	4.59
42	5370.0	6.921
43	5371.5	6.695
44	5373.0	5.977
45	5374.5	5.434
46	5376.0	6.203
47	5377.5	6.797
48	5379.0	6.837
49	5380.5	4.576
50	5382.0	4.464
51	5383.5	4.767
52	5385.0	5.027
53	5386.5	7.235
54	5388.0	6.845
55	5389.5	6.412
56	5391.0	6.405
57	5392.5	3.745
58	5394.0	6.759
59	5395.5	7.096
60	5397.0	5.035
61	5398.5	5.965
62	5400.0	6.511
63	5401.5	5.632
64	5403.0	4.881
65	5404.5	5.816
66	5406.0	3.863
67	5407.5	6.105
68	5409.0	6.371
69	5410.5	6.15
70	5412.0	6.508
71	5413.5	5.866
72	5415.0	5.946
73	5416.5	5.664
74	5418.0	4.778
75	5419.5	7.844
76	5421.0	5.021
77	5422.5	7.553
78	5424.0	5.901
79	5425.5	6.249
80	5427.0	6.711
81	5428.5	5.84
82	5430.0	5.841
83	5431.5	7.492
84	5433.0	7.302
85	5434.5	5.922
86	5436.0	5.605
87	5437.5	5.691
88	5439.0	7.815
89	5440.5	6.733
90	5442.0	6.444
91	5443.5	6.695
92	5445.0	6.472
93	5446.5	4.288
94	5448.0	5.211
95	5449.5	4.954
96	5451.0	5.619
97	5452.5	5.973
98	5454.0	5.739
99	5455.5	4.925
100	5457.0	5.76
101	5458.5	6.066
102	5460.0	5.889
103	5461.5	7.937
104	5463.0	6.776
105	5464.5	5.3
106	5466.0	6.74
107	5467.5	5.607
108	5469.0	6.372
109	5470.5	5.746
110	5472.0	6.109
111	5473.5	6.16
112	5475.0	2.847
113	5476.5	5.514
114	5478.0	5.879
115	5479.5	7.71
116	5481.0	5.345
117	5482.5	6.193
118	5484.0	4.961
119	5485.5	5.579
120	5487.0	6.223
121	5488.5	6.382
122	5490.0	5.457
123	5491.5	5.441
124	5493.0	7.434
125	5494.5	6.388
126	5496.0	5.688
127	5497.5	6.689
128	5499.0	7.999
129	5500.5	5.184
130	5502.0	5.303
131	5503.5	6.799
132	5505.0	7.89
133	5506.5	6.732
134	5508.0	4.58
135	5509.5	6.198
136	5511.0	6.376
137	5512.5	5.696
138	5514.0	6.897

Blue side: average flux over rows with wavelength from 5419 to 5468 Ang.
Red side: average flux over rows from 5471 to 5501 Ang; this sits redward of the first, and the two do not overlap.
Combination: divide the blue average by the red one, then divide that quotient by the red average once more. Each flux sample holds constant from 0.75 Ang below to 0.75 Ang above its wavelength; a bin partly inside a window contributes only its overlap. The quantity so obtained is 0.174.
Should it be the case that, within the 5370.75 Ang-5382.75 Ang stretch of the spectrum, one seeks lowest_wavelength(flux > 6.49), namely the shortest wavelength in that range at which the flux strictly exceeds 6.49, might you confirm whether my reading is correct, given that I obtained 5371.5 Ang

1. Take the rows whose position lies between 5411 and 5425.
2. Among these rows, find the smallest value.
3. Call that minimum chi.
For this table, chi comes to 4.778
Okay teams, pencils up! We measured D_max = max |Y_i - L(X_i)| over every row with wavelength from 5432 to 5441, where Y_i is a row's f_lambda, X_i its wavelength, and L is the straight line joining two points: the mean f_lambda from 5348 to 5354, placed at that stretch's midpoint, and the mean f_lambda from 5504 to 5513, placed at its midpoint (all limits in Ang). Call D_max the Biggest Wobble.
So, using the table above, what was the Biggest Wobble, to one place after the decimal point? 1.5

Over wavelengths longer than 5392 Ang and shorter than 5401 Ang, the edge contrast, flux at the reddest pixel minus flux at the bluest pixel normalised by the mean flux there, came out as 0.47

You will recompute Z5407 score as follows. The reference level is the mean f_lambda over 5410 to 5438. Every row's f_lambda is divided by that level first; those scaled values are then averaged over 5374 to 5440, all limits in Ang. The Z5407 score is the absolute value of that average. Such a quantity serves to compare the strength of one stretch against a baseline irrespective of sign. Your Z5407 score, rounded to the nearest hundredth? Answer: 0.97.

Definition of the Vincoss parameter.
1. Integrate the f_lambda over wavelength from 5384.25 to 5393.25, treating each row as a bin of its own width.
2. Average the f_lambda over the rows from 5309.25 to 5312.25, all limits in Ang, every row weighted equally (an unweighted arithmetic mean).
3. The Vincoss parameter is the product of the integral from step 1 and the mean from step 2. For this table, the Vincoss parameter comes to 325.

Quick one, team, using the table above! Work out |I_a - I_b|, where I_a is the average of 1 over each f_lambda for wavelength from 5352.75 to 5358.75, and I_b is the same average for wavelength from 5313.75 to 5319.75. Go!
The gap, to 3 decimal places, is 0.016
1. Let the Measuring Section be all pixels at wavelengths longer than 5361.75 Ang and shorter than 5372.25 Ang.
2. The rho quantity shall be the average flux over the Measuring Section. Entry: 6.3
